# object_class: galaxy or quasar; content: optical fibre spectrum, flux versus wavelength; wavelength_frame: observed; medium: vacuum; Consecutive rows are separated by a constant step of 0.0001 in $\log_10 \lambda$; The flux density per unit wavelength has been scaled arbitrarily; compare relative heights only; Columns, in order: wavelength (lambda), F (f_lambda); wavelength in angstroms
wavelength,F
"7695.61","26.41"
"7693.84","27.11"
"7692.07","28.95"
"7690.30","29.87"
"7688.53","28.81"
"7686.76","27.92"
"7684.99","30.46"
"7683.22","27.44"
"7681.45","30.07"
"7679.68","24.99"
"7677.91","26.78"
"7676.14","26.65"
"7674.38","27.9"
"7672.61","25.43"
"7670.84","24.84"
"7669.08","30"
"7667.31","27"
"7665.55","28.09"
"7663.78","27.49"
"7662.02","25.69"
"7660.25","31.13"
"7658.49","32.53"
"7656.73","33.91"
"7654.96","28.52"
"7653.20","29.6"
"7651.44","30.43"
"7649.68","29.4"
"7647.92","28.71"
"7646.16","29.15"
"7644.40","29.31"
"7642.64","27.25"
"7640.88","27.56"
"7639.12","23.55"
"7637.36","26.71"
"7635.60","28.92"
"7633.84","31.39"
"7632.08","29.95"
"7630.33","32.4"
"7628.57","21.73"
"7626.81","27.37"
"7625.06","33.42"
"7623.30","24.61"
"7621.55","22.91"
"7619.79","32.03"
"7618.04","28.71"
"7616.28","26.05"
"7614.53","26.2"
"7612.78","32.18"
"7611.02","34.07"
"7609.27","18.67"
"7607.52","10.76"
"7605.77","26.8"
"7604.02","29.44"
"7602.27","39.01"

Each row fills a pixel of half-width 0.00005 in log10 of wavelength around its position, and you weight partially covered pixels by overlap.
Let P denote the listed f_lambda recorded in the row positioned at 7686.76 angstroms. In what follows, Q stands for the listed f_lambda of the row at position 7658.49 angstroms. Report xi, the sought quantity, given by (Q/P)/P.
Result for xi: 0.042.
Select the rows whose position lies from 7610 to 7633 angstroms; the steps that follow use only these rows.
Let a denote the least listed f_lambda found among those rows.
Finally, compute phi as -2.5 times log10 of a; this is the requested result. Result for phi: -3.34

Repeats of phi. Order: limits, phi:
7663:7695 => -3.49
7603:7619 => -2.58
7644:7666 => -3.52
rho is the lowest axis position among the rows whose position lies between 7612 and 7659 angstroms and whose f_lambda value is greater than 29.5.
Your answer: 7612.78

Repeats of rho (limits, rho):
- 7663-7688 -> 7669.08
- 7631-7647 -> 7632.08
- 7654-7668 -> 7656.73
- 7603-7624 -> 7611.02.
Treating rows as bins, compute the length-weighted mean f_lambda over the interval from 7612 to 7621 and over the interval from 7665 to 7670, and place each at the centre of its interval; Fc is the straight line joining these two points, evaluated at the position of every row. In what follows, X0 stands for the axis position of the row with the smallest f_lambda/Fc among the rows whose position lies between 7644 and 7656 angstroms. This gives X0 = 7654.96 angstroms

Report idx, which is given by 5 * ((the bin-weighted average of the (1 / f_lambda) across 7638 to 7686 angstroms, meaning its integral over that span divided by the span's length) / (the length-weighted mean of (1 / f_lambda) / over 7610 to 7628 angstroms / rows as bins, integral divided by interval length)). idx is 4.99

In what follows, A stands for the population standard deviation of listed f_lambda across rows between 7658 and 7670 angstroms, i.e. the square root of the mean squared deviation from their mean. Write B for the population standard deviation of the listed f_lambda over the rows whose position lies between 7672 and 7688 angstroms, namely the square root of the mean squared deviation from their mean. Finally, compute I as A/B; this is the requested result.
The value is 1.3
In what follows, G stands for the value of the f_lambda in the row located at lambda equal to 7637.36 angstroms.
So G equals 26.71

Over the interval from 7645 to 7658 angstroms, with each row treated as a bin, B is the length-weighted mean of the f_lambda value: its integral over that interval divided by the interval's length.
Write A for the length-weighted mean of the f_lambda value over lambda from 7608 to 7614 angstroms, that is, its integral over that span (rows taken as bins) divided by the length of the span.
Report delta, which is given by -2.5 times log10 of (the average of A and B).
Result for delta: -3.64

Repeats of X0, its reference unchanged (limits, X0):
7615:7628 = 7621.55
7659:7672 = 7670.84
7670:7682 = 7670.84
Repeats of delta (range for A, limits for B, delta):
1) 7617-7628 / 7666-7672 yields -3.60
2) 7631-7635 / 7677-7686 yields -3.67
